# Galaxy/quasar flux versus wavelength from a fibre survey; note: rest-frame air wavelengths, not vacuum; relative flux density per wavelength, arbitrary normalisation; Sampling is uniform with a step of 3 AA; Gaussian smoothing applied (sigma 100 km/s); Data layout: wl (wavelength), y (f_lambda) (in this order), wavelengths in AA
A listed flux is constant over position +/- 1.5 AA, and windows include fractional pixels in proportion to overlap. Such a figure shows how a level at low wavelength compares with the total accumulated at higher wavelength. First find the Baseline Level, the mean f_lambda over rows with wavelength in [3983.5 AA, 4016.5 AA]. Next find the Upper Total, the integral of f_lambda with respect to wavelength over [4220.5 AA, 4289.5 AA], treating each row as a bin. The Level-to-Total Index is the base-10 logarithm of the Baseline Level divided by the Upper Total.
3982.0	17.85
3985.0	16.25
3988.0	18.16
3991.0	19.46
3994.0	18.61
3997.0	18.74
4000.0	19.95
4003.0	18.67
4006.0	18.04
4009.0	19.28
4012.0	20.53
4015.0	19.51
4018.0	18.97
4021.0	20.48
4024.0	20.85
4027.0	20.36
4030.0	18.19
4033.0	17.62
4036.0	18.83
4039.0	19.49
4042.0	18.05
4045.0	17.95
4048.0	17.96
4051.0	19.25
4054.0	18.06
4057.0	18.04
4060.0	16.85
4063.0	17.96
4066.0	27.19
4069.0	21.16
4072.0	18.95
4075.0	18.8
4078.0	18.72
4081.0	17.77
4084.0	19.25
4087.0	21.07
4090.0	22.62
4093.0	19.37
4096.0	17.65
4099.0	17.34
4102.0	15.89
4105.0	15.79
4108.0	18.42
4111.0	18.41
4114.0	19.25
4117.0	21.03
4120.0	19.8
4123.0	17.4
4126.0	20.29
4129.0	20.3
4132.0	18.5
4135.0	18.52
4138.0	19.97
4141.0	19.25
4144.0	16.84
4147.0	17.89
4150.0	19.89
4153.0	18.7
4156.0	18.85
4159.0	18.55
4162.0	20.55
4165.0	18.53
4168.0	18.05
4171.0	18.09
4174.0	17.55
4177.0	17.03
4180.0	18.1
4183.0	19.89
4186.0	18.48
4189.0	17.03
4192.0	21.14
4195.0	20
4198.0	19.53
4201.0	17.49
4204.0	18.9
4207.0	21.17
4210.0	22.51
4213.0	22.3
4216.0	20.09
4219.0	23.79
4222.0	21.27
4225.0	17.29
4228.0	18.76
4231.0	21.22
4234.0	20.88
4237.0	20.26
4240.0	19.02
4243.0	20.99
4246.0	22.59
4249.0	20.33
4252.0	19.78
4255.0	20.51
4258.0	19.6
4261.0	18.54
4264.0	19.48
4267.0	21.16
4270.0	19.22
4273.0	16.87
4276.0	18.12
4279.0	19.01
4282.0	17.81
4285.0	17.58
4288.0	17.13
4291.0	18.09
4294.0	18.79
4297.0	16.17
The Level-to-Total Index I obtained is -1.85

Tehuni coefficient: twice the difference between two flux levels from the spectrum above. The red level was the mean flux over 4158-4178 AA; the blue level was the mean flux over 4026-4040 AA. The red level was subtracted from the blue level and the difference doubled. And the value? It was 1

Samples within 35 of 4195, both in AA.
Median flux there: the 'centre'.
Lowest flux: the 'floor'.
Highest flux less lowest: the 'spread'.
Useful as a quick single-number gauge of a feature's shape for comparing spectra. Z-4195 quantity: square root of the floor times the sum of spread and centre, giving 20.9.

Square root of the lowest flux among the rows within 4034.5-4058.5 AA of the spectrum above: 4.24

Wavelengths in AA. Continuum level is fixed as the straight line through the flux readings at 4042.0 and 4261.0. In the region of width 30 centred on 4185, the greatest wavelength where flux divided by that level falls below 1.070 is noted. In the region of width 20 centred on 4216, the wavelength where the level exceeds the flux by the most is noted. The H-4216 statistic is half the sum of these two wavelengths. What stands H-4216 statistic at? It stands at 4211.5 AA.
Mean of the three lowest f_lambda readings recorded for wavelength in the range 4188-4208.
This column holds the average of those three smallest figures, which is 17.8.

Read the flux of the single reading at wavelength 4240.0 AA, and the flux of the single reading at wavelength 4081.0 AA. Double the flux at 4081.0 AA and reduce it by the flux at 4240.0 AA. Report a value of 16.5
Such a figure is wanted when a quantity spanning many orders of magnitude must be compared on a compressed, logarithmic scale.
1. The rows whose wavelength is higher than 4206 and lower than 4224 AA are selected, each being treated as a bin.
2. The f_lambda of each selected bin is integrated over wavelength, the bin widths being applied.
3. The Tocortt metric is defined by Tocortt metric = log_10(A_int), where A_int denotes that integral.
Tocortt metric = 2.59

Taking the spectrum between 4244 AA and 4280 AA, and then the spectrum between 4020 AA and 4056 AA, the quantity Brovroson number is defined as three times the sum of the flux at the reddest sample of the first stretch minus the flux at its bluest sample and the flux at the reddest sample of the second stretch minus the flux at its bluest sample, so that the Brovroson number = -18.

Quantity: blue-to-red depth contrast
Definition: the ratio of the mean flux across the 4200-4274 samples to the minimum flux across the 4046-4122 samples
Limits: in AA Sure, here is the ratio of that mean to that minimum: 1.28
